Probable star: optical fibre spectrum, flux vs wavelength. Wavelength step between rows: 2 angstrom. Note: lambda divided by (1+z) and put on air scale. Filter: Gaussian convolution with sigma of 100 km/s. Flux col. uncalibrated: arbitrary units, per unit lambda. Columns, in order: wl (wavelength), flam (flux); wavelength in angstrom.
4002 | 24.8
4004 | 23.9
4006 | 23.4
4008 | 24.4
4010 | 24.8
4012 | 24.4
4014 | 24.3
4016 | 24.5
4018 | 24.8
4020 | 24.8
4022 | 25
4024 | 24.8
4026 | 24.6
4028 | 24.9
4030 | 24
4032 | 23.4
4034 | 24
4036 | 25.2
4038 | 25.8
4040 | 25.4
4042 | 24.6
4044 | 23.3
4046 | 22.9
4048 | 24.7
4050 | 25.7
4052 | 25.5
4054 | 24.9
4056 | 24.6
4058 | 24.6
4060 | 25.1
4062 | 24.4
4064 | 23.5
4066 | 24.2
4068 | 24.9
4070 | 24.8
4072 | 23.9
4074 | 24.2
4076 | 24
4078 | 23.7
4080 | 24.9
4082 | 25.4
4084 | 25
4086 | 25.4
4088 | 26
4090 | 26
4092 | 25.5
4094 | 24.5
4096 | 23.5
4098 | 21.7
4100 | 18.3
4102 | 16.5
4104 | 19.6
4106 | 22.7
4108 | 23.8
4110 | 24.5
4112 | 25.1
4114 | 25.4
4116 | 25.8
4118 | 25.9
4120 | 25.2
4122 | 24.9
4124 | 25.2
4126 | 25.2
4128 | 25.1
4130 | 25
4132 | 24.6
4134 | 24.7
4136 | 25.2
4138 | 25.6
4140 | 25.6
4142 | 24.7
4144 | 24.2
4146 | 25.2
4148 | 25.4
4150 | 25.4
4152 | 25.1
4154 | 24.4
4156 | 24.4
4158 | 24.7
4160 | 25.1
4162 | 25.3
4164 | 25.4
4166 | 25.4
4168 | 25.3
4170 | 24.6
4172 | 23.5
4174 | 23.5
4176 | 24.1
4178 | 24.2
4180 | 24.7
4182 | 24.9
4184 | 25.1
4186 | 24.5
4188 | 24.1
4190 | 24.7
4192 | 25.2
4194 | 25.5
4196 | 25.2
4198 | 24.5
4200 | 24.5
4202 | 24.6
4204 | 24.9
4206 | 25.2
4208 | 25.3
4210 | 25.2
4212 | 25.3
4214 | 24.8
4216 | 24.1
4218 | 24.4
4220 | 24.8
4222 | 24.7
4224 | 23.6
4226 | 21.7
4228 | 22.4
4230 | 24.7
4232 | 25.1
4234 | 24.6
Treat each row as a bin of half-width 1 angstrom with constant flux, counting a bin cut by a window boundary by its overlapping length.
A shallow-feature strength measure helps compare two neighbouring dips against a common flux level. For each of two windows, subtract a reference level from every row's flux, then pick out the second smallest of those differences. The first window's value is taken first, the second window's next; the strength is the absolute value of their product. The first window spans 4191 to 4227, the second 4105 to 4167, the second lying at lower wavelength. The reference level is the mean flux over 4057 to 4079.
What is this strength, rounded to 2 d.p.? 0.35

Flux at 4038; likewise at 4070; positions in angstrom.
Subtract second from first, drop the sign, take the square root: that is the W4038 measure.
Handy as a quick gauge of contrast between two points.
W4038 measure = 1.00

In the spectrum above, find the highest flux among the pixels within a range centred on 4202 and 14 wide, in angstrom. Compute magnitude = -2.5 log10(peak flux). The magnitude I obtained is -3.508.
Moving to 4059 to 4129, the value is -3.537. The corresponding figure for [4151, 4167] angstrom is -3.512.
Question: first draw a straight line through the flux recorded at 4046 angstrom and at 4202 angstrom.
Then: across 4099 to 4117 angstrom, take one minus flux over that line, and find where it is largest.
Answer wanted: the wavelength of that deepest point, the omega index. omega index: 4102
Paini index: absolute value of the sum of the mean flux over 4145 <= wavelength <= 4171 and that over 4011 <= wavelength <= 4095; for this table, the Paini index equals 49.7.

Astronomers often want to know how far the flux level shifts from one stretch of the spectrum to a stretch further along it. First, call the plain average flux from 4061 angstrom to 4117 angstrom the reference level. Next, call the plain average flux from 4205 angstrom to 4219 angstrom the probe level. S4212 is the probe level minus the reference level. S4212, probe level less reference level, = 1.1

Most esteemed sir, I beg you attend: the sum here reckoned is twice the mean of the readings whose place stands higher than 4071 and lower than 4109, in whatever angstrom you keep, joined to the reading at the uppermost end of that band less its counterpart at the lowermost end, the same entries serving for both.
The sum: 46.7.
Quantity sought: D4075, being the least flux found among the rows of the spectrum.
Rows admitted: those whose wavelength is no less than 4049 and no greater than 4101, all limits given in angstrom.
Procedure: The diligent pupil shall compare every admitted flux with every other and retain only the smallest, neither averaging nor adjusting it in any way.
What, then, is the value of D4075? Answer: 18.3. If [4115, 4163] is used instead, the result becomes 24.2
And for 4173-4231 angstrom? 21.7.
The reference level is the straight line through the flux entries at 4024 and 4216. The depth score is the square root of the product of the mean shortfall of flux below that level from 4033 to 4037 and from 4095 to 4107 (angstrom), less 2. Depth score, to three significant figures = -1.19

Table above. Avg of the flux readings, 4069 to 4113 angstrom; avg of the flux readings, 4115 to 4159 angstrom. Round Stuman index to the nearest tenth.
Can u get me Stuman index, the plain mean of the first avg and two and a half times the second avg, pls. 43.1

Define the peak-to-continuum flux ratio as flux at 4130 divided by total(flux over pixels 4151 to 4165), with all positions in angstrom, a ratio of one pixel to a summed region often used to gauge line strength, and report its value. 0.143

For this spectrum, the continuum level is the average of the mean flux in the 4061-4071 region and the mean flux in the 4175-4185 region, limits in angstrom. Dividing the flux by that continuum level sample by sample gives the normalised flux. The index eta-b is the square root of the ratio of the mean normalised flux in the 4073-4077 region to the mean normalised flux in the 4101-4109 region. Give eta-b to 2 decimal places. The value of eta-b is 1.08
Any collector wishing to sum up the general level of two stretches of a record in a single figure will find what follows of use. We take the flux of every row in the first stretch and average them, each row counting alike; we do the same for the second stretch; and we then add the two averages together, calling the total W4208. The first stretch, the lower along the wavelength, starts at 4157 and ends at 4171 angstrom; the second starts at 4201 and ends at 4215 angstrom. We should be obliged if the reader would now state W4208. 50.2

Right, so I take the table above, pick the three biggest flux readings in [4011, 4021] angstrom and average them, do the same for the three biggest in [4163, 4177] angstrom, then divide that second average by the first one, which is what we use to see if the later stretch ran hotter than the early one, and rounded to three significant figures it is 1.03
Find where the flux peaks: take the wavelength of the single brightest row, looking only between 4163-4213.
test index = 4194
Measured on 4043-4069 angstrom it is 4050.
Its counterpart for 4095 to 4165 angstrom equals 4118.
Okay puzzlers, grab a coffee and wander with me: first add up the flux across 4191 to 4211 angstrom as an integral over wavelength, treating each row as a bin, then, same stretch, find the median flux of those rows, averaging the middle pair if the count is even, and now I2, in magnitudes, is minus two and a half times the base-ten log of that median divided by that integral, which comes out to 3.24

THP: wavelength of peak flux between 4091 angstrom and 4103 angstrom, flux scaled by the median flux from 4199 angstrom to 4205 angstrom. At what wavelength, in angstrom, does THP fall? 4092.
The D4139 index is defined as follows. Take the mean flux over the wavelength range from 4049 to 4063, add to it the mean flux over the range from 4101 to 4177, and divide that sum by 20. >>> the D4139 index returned 2.47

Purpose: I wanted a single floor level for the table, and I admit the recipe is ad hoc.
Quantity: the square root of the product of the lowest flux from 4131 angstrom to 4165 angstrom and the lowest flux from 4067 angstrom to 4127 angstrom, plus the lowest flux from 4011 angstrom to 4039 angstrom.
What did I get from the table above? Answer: 43.4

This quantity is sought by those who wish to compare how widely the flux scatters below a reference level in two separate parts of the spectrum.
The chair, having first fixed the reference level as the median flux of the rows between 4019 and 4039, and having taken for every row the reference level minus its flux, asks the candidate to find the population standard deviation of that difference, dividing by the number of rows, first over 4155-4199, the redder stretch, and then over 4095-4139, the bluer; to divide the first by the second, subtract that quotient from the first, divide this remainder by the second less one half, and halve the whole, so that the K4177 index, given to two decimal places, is 0.09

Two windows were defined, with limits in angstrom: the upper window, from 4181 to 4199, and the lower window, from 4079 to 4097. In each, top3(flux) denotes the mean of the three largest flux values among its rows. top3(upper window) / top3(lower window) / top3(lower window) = 0.0379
